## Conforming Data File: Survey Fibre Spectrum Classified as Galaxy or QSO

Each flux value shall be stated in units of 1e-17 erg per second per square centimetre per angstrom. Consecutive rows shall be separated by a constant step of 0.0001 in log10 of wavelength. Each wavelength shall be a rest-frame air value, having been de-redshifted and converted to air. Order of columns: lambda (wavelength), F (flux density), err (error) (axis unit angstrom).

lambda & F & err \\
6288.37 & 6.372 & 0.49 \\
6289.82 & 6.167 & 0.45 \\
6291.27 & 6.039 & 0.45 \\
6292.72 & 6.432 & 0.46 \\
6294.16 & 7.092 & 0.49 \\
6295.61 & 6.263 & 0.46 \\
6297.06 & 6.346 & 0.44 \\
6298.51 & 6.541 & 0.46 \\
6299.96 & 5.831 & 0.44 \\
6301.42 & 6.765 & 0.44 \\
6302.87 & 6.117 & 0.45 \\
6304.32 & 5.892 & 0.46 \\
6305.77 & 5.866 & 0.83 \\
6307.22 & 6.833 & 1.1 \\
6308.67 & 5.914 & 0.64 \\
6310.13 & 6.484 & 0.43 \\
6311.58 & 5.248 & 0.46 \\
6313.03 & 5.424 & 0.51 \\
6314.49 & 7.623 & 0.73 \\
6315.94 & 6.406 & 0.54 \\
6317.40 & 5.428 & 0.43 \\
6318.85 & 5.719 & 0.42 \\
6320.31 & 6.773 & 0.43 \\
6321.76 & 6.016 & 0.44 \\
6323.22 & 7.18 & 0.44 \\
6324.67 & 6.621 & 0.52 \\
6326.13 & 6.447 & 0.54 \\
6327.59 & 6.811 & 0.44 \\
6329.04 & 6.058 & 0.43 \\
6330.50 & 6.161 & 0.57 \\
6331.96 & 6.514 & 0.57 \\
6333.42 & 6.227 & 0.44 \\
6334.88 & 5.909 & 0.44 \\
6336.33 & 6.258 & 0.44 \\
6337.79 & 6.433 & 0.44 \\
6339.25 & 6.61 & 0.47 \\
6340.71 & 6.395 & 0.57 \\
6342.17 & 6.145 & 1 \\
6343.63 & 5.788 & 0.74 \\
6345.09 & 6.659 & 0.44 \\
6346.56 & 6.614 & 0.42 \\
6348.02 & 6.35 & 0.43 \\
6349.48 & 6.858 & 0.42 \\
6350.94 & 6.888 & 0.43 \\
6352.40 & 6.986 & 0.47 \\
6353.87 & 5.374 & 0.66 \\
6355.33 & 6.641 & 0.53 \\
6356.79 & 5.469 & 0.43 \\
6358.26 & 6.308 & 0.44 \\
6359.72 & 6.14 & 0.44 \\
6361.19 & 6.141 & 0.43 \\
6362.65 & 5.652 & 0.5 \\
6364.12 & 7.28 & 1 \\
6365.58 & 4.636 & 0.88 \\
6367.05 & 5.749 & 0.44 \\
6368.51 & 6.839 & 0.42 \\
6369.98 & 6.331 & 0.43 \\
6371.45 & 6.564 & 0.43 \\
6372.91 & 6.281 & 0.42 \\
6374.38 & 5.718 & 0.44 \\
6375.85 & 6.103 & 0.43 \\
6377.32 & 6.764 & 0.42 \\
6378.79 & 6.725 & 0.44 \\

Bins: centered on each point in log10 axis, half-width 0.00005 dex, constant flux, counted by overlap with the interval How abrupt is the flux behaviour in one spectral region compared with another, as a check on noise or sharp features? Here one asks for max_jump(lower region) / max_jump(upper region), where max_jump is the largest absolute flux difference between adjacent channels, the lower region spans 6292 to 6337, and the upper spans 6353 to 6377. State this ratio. 0.83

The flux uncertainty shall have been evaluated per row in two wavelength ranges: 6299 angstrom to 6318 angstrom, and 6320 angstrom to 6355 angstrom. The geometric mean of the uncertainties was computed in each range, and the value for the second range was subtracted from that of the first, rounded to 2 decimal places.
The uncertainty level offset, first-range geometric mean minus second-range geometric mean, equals 0.05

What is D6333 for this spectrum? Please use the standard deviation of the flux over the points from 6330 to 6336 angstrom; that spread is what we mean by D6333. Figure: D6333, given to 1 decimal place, 0.2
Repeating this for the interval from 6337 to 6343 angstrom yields 0.2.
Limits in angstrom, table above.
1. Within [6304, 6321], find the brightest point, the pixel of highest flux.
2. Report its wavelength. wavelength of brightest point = 6314.49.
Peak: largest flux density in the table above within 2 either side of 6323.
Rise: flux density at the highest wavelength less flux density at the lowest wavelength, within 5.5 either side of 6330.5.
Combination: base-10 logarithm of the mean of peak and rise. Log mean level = 0.521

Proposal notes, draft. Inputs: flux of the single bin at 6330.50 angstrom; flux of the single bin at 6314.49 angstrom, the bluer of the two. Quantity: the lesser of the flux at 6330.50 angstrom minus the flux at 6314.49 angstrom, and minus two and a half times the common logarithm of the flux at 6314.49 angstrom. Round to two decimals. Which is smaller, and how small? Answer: -2.21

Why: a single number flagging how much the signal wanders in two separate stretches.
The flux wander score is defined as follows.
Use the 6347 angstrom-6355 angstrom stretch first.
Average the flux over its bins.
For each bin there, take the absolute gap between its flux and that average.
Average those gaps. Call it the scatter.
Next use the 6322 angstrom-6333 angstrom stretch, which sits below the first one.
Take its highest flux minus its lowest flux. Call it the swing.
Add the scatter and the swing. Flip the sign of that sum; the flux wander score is -1.6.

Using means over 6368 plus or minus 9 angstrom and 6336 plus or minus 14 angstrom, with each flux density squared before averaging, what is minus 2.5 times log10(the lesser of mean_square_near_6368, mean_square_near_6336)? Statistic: -3.95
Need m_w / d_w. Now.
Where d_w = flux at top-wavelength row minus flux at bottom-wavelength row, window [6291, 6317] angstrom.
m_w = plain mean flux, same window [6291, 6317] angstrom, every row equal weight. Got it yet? 17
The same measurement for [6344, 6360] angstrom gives -12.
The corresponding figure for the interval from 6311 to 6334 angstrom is 6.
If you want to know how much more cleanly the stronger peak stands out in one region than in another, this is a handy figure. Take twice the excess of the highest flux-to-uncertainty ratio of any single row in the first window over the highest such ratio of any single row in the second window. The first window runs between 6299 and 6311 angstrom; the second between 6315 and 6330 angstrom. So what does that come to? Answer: -1.89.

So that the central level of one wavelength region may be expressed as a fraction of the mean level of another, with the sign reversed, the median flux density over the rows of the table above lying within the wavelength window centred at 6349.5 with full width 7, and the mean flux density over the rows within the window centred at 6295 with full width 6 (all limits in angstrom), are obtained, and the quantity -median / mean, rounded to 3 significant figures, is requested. -1.05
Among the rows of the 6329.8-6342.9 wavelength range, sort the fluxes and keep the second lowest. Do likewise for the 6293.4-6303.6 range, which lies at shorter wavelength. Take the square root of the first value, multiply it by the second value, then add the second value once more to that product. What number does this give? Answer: 21.3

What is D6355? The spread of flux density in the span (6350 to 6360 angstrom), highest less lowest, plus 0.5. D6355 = 2.11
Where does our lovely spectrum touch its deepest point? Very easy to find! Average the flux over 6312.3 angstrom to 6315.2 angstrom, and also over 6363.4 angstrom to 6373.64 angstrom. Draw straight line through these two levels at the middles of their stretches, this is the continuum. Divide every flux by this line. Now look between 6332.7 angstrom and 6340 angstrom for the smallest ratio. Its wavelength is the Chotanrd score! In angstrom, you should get 6334.88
